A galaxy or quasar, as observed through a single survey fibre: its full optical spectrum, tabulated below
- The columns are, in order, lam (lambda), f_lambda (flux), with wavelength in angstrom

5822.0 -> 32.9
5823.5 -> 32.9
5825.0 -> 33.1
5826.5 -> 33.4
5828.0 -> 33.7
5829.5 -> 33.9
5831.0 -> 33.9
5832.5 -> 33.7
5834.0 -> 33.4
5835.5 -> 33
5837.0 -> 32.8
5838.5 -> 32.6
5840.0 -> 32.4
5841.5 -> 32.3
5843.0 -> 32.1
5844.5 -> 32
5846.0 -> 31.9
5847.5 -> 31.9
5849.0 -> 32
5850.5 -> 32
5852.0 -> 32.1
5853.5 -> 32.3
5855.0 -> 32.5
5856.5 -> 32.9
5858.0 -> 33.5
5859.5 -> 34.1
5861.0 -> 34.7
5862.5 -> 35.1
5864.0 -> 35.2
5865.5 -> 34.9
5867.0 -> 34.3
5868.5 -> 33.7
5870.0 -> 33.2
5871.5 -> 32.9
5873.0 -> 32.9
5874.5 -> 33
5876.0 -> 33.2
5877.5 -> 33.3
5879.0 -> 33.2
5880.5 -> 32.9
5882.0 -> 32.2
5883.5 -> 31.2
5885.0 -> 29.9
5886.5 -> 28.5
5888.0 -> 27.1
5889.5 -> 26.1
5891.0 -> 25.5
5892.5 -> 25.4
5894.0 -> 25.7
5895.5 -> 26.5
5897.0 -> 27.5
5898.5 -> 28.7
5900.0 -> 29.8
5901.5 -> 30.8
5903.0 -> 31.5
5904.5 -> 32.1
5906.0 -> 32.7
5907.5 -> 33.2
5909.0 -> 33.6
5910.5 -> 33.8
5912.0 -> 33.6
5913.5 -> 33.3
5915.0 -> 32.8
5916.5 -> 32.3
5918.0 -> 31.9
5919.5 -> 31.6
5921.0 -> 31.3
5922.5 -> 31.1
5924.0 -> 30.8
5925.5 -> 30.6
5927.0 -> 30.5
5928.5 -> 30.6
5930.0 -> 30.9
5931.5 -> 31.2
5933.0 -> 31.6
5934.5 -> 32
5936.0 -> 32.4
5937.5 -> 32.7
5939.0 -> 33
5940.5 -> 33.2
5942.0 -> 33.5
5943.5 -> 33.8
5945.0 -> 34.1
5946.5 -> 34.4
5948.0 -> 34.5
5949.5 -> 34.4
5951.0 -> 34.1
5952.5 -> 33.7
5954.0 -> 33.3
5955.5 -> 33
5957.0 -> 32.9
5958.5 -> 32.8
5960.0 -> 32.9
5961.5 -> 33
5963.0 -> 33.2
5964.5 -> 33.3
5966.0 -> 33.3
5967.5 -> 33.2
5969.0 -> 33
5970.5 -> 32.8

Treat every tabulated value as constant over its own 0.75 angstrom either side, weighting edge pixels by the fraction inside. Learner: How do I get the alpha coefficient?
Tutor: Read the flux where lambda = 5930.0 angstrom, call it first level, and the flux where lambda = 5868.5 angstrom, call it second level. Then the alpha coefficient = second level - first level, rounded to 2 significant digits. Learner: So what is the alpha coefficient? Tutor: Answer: 2.8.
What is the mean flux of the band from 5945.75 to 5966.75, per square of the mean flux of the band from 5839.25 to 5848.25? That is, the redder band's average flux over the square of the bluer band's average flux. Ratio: 0.032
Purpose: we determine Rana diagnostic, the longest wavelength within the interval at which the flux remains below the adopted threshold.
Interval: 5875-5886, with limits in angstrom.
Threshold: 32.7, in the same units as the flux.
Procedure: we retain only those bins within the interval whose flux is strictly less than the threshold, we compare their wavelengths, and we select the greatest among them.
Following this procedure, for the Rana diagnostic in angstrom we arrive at 5885.0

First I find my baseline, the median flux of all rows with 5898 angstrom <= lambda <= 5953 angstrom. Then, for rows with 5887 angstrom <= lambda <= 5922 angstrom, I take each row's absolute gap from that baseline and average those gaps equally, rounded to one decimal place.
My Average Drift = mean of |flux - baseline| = 2.6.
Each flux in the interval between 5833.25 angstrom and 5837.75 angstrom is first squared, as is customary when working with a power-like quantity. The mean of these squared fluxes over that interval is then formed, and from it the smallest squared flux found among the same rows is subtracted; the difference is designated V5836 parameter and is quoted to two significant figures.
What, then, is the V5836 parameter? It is 18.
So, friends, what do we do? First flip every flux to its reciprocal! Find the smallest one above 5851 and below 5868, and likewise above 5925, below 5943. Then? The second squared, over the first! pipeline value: 0.0314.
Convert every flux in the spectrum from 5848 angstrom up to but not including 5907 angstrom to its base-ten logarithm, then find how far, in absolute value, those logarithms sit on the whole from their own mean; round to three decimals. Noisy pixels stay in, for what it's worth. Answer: 0.034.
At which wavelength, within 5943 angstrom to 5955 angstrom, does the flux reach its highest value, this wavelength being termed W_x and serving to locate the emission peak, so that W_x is 5948.0 angstrom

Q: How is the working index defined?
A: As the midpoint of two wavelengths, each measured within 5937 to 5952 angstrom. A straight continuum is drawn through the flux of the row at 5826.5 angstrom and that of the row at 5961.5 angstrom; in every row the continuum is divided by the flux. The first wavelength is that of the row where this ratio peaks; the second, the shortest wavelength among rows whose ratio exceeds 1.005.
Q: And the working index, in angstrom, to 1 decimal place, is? 5937.5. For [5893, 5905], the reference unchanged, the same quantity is 5894.0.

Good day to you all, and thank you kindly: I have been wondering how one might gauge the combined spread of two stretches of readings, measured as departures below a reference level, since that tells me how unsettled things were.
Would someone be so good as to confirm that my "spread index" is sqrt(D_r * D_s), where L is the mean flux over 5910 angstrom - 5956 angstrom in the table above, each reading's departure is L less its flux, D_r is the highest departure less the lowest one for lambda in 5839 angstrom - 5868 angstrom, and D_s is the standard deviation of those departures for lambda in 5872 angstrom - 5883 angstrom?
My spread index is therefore 1.1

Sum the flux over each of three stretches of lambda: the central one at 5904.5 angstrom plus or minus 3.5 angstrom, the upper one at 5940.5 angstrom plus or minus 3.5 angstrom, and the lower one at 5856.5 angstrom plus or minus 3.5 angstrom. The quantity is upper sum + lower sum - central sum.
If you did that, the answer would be 171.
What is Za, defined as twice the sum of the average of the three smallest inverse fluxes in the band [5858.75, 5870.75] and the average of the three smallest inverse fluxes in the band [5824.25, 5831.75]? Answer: 0.1161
